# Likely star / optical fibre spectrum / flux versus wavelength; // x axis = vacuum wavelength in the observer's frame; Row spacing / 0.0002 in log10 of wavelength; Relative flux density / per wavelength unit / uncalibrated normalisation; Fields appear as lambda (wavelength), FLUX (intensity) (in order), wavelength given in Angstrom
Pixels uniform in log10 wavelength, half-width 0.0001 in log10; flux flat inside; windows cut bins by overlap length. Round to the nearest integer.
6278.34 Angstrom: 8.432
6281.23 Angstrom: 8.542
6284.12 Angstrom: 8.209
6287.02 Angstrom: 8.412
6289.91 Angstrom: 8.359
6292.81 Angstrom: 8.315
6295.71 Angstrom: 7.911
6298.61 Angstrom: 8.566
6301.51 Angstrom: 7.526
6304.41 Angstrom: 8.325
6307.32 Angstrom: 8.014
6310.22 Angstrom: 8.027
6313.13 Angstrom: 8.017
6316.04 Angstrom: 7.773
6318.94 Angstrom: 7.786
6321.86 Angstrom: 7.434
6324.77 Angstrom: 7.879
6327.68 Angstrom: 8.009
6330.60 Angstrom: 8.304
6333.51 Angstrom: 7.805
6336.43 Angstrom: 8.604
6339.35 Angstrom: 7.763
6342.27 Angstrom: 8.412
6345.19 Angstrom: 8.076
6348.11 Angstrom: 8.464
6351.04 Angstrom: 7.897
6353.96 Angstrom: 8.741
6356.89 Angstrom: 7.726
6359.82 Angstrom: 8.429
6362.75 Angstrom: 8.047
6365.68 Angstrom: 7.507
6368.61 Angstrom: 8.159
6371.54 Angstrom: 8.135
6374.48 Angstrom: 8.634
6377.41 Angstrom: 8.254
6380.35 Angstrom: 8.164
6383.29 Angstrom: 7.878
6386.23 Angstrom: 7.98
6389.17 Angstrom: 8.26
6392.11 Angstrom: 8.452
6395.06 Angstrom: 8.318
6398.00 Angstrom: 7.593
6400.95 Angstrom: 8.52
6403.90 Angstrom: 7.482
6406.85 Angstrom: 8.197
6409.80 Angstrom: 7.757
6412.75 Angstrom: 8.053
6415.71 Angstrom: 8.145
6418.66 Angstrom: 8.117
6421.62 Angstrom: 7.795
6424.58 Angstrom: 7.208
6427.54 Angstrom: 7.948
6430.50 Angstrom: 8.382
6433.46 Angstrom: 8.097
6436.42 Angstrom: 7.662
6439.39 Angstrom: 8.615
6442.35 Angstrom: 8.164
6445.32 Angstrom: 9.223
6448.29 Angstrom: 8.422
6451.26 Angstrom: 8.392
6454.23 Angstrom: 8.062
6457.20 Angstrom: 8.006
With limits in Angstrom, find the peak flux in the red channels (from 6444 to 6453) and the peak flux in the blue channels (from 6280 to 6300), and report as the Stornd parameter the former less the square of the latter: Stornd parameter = -64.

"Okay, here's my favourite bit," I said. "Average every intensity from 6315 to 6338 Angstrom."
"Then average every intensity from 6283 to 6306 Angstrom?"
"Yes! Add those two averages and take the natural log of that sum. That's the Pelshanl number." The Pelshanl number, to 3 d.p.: 2.782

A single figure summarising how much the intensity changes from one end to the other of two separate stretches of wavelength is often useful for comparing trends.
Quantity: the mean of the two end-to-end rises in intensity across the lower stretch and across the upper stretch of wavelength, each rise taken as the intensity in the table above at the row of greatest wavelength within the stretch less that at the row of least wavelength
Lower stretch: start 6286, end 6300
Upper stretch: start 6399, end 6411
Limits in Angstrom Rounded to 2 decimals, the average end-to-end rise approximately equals -0.30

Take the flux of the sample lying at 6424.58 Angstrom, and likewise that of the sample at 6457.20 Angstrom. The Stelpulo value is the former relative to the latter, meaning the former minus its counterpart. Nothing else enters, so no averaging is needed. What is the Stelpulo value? -0.8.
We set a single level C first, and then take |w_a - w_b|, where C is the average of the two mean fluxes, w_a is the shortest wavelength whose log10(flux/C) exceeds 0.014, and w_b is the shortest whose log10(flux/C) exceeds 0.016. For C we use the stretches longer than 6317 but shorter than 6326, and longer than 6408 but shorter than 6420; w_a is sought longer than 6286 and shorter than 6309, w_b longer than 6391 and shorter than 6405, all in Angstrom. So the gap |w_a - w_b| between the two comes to 105.1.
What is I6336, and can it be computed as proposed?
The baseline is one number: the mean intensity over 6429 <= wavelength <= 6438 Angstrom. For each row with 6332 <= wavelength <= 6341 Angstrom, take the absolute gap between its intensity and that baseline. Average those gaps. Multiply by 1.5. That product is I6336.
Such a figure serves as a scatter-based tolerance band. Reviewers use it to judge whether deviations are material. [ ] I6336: 0.5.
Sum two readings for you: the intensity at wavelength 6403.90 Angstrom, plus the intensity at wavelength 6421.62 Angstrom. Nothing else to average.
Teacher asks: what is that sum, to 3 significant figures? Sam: 15.3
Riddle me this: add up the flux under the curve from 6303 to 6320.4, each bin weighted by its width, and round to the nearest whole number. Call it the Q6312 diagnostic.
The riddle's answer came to 139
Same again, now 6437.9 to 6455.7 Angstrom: 151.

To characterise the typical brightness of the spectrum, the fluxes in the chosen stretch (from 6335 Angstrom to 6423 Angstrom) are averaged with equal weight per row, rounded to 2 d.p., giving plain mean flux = 8.12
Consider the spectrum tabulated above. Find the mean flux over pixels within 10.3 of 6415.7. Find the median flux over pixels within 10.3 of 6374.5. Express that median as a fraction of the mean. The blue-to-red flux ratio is 1.03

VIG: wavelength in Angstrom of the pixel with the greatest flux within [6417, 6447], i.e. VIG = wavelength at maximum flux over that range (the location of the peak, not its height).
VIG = 6445.32 Angstrom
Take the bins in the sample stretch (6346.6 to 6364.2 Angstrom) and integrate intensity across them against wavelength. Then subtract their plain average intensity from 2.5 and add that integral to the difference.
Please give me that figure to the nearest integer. 139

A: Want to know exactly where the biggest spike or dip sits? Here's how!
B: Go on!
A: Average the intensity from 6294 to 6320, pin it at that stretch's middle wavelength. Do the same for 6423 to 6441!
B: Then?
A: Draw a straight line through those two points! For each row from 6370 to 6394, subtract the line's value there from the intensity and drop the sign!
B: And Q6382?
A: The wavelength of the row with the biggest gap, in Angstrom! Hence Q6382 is 6374.48 Angstrom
